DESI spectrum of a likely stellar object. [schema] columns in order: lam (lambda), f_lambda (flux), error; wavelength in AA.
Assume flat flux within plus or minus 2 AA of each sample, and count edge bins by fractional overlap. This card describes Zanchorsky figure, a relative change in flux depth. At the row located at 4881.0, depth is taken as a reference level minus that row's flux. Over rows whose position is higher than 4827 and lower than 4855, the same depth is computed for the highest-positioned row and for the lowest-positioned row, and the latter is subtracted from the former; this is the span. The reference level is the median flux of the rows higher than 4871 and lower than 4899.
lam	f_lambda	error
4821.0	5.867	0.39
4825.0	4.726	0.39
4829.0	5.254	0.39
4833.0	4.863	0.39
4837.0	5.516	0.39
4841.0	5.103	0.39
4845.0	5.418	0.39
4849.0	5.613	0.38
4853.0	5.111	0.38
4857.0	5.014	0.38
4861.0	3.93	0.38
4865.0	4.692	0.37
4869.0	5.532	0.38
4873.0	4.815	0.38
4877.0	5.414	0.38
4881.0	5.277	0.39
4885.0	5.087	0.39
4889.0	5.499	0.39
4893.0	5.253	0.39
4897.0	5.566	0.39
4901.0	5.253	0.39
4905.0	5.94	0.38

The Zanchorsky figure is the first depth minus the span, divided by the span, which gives -1.0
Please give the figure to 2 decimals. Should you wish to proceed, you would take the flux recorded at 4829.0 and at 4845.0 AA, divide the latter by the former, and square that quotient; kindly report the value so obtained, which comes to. 1.06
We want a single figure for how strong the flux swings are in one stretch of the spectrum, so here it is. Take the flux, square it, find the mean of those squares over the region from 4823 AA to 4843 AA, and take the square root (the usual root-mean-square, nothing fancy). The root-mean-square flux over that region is 5.10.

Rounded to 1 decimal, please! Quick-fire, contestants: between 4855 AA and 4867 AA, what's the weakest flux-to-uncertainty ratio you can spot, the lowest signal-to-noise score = 10.3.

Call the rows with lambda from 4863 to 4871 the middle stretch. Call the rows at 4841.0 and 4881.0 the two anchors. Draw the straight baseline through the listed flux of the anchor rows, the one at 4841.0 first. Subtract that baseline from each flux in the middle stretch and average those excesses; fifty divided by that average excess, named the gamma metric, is -480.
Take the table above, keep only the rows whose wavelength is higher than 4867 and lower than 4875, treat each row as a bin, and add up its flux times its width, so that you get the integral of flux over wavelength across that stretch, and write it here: 41.4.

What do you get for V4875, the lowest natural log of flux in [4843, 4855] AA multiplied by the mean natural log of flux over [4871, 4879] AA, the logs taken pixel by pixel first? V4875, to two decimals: 2.66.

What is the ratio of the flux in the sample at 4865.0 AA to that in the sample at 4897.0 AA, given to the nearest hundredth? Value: 0.84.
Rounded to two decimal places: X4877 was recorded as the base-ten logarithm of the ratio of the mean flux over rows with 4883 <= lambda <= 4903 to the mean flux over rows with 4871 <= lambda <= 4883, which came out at 0.01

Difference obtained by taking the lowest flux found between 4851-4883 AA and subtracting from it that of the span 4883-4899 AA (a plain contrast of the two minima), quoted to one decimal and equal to -1.2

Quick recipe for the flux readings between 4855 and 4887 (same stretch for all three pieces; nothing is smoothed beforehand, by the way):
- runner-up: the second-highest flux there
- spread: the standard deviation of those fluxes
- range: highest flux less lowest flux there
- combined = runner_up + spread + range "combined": 7.5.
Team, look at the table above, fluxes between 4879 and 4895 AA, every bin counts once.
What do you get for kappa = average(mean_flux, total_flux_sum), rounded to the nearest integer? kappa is 13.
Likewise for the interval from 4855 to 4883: 20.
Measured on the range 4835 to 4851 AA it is 14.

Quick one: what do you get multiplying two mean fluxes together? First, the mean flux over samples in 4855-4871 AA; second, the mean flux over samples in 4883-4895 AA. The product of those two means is 25.3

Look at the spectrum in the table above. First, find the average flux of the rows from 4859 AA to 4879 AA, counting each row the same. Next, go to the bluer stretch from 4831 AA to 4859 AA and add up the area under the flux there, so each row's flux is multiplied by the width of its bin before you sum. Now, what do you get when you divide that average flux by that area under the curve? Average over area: 0.033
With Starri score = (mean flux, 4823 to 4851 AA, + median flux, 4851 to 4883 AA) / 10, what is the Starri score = 1.03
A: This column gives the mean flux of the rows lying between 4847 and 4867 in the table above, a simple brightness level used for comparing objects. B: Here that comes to 4.87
